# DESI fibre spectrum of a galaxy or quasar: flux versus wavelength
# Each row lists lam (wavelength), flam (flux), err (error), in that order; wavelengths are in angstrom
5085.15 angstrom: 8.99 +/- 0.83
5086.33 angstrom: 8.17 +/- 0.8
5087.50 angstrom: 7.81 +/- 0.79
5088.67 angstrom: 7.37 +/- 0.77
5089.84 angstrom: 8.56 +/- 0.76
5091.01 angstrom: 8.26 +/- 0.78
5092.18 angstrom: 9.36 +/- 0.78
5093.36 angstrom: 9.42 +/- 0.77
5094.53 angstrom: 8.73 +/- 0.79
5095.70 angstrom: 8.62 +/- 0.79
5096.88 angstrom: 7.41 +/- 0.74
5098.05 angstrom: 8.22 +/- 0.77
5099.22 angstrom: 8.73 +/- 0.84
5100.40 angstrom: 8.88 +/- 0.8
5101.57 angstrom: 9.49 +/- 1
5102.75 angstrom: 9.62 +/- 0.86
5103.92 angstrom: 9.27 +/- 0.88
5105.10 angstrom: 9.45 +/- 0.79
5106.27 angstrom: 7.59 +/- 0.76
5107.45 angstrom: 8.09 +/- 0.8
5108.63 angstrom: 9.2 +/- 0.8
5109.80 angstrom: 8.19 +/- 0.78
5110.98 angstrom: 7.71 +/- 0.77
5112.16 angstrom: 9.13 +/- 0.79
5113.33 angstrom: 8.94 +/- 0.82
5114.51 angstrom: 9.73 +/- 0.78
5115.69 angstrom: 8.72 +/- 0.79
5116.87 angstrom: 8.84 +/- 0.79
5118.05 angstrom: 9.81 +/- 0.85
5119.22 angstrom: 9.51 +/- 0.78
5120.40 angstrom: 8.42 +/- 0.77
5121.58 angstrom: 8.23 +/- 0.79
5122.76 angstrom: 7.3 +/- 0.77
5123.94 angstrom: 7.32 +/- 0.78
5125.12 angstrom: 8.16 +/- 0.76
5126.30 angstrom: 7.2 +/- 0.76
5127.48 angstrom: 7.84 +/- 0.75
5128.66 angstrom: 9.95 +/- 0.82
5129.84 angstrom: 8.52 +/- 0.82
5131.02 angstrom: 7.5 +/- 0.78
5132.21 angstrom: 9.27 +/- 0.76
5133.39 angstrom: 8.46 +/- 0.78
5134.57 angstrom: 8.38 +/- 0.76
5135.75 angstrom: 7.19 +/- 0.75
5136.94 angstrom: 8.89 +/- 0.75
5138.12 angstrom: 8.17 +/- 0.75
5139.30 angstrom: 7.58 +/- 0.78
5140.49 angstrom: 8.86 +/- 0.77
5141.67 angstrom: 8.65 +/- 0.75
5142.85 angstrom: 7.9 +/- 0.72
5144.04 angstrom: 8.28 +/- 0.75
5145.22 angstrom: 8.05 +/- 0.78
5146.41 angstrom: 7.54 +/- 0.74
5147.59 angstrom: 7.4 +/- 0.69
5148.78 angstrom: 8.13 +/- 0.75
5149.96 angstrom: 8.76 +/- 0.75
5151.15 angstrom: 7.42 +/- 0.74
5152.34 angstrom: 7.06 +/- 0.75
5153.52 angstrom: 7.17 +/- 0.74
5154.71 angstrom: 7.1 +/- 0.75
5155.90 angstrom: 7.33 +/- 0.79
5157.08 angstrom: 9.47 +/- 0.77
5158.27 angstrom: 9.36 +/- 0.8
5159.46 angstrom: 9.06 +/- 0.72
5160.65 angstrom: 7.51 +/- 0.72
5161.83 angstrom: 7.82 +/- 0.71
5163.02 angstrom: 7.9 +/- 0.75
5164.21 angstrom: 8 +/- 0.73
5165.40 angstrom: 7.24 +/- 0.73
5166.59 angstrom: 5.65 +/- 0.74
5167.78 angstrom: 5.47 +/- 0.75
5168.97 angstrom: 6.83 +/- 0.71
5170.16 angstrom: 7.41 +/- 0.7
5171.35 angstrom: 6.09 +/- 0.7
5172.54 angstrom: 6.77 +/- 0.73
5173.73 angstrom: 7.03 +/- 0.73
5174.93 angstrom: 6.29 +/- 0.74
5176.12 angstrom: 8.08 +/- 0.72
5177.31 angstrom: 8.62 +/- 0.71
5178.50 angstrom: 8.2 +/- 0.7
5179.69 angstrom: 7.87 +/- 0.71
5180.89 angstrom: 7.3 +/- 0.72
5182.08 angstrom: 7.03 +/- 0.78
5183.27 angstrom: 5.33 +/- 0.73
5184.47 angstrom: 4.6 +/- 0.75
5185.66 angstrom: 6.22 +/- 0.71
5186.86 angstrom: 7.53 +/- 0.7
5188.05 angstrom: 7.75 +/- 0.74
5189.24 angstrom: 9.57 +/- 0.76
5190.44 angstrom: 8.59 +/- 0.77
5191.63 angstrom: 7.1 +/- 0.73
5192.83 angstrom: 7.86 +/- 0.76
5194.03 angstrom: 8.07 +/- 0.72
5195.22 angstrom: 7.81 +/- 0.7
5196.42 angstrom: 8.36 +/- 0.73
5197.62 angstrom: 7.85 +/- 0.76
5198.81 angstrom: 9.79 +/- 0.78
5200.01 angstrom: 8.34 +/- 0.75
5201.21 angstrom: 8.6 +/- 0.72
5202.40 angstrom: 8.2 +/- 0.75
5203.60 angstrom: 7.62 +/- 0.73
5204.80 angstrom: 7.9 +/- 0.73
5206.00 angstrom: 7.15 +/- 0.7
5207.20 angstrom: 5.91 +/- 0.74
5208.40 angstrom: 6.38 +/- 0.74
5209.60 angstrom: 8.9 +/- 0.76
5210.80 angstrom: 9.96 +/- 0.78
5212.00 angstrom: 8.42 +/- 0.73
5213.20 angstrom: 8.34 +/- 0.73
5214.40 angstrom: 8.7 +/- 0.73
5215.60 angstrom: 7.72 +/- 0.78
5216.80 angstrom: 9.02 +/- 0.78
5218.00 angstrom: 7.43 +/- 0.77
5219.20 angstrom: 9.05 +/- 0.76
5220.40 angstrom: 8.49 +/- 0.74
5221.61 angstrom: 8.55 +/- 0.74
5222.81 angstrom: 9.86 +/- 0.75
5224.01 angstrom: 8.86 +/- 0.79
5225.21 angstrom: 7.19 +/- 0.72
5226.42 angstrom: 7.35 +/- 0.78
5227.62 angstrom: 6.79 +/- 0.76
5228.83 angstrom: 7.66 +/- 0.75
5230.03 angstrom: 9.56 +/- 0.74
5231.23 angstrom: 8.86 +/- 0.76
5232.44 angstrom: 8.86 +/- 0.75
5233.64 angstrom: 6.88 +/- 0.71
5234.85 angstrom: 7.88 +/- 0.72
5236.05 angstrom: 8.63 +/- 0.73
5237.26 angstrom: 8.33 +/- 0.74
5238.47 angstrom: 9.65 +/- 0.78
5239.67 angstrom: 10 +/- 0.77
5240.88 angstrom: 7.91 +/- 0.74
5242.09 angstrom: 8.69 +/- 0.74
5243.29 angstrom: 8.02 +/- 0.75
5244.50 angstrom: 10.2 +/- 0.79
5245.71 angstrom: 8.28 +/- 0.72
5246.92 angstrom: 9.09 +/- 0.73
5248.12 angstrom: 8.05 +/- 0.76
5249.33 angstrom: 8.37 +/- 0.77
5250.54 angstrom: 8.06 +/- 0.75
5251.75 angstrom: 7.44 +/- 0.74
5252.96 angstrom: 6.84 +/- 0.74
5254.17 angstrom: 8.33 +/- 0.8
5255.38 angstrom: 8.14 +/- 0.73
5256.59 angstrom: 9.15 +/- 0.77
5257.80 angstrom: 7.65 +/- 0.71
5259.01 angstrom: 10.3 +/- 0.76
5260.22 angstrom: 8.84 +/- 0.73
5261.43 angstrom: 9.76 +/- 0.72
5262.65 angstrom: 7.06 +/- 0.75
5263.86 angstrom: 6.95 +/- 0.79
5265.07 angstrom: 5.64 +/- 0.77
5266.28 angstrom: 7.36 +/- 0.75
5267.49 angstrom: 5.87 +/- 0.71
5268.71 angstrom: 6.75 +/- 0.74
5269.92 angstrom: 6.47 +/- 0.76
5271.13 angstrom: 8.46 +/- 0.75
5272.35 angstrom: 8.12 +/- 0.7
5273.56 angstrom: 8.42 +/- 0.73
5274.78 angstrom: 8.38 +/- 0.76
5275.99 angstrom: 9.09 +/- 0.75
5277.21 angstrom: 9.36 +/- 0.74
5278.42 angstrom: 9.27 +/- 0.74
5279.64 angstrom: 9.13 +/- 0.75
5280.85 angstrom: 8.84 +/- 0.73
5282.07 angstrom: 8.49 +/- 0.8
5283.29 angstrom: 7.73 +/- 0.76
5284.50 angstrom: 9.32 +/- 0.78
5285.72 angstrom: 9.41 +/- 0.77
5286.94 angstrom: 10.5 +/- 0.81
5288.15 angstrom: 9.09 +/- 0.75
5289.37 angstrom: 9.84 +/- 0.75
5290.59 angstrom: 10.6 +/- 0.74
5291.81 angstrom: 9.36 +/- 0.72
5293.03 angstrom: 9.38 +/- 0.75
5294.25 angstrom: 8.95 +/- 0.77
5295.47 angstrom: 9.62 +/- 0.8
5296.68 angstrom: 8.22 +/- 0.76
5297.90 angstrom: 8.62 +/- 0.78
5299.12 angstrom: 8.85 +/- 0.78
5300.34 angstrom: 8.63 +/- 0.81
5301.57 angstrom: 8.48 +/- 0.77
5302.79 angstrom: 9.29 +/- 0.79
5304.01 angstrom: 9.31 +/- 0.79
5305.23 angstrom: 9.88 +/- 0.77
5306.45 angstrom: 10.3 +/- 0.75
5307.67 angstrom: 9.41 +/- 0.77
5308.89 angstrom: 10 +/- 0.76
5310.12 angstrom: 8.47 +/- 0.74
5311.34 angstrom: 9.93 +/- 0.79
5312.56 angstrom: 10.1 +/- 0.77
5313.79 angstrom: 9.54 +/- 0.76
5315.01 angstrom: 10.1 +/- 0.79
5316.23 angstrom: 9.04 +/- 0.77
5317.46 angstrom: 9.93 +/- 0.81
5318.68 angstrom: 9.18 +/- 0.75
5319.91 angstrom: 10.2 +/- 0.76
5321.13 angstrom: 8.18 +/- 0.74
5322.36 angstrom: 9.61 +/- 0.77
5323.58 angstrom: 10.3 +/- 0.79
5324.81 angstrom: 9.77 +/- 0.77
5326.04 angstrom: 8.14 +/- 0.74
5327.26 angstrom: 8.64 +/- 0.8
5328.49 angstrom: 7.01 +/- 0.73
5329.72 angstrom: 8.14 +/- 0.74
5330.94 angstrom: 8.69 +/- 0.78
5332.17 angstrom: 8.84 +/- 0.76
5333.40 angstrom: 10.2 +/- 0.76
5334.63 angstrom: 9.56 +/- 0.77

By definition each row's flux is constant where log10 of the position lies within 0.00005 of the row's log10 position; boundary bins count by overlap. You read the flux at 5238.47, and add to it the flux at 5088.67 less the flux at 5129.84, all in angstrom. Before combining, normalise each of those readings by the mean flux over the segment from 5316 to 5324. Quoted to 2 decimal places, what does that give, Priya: 0.90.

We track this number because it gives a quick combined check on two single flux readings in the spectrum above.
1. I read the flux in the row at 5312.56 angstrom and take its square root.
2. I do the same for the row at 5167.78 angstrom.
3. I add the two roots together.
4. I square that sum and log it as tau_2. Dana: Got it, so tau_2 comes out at 30.4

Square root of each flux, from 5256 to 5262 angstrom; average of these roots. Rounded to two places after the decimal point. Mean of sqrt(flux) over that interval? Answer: 3.02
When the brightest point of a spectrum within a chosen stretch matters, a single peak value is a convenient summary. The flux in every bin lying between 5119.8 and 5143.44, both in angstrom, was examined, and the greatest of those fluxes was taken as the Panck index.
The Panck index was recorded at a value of 9.95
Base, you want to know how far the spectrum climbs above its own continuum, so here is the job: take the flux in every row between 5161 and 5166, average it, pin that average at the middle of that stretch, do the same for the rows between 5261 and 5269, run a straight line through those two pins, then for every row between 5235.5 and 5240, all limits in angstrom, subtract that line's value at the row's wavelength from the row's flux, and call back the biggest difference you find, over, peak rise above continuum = 2.8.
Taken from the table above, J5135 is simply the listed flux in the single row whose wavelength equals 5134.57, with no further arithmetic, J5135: 8.38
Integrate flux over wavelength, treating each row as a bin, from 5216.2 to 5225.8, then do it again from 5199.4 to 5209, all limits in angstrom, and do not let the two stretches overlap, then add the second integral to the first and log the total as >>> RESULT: 154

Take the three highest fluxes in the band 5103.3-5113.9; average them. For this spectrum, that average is 9.3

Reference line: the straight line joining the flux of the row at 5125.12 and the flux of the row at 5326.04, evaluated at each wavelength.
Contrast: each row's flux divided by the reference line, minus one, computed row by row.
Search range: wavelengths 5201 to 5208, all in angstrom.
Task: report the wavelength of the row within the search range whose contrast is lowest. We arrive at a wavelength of 5207.20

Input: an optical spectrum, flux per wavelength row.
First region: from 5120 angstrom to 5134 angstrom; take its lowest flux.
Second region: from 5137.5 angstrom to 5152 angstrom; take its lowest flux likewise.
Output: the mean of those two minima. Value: 7.30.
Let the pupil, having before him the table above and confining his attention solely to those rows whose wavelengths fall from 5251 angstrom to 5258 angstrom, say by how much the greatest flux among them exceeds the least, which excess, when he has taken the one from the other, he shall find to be 2.3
